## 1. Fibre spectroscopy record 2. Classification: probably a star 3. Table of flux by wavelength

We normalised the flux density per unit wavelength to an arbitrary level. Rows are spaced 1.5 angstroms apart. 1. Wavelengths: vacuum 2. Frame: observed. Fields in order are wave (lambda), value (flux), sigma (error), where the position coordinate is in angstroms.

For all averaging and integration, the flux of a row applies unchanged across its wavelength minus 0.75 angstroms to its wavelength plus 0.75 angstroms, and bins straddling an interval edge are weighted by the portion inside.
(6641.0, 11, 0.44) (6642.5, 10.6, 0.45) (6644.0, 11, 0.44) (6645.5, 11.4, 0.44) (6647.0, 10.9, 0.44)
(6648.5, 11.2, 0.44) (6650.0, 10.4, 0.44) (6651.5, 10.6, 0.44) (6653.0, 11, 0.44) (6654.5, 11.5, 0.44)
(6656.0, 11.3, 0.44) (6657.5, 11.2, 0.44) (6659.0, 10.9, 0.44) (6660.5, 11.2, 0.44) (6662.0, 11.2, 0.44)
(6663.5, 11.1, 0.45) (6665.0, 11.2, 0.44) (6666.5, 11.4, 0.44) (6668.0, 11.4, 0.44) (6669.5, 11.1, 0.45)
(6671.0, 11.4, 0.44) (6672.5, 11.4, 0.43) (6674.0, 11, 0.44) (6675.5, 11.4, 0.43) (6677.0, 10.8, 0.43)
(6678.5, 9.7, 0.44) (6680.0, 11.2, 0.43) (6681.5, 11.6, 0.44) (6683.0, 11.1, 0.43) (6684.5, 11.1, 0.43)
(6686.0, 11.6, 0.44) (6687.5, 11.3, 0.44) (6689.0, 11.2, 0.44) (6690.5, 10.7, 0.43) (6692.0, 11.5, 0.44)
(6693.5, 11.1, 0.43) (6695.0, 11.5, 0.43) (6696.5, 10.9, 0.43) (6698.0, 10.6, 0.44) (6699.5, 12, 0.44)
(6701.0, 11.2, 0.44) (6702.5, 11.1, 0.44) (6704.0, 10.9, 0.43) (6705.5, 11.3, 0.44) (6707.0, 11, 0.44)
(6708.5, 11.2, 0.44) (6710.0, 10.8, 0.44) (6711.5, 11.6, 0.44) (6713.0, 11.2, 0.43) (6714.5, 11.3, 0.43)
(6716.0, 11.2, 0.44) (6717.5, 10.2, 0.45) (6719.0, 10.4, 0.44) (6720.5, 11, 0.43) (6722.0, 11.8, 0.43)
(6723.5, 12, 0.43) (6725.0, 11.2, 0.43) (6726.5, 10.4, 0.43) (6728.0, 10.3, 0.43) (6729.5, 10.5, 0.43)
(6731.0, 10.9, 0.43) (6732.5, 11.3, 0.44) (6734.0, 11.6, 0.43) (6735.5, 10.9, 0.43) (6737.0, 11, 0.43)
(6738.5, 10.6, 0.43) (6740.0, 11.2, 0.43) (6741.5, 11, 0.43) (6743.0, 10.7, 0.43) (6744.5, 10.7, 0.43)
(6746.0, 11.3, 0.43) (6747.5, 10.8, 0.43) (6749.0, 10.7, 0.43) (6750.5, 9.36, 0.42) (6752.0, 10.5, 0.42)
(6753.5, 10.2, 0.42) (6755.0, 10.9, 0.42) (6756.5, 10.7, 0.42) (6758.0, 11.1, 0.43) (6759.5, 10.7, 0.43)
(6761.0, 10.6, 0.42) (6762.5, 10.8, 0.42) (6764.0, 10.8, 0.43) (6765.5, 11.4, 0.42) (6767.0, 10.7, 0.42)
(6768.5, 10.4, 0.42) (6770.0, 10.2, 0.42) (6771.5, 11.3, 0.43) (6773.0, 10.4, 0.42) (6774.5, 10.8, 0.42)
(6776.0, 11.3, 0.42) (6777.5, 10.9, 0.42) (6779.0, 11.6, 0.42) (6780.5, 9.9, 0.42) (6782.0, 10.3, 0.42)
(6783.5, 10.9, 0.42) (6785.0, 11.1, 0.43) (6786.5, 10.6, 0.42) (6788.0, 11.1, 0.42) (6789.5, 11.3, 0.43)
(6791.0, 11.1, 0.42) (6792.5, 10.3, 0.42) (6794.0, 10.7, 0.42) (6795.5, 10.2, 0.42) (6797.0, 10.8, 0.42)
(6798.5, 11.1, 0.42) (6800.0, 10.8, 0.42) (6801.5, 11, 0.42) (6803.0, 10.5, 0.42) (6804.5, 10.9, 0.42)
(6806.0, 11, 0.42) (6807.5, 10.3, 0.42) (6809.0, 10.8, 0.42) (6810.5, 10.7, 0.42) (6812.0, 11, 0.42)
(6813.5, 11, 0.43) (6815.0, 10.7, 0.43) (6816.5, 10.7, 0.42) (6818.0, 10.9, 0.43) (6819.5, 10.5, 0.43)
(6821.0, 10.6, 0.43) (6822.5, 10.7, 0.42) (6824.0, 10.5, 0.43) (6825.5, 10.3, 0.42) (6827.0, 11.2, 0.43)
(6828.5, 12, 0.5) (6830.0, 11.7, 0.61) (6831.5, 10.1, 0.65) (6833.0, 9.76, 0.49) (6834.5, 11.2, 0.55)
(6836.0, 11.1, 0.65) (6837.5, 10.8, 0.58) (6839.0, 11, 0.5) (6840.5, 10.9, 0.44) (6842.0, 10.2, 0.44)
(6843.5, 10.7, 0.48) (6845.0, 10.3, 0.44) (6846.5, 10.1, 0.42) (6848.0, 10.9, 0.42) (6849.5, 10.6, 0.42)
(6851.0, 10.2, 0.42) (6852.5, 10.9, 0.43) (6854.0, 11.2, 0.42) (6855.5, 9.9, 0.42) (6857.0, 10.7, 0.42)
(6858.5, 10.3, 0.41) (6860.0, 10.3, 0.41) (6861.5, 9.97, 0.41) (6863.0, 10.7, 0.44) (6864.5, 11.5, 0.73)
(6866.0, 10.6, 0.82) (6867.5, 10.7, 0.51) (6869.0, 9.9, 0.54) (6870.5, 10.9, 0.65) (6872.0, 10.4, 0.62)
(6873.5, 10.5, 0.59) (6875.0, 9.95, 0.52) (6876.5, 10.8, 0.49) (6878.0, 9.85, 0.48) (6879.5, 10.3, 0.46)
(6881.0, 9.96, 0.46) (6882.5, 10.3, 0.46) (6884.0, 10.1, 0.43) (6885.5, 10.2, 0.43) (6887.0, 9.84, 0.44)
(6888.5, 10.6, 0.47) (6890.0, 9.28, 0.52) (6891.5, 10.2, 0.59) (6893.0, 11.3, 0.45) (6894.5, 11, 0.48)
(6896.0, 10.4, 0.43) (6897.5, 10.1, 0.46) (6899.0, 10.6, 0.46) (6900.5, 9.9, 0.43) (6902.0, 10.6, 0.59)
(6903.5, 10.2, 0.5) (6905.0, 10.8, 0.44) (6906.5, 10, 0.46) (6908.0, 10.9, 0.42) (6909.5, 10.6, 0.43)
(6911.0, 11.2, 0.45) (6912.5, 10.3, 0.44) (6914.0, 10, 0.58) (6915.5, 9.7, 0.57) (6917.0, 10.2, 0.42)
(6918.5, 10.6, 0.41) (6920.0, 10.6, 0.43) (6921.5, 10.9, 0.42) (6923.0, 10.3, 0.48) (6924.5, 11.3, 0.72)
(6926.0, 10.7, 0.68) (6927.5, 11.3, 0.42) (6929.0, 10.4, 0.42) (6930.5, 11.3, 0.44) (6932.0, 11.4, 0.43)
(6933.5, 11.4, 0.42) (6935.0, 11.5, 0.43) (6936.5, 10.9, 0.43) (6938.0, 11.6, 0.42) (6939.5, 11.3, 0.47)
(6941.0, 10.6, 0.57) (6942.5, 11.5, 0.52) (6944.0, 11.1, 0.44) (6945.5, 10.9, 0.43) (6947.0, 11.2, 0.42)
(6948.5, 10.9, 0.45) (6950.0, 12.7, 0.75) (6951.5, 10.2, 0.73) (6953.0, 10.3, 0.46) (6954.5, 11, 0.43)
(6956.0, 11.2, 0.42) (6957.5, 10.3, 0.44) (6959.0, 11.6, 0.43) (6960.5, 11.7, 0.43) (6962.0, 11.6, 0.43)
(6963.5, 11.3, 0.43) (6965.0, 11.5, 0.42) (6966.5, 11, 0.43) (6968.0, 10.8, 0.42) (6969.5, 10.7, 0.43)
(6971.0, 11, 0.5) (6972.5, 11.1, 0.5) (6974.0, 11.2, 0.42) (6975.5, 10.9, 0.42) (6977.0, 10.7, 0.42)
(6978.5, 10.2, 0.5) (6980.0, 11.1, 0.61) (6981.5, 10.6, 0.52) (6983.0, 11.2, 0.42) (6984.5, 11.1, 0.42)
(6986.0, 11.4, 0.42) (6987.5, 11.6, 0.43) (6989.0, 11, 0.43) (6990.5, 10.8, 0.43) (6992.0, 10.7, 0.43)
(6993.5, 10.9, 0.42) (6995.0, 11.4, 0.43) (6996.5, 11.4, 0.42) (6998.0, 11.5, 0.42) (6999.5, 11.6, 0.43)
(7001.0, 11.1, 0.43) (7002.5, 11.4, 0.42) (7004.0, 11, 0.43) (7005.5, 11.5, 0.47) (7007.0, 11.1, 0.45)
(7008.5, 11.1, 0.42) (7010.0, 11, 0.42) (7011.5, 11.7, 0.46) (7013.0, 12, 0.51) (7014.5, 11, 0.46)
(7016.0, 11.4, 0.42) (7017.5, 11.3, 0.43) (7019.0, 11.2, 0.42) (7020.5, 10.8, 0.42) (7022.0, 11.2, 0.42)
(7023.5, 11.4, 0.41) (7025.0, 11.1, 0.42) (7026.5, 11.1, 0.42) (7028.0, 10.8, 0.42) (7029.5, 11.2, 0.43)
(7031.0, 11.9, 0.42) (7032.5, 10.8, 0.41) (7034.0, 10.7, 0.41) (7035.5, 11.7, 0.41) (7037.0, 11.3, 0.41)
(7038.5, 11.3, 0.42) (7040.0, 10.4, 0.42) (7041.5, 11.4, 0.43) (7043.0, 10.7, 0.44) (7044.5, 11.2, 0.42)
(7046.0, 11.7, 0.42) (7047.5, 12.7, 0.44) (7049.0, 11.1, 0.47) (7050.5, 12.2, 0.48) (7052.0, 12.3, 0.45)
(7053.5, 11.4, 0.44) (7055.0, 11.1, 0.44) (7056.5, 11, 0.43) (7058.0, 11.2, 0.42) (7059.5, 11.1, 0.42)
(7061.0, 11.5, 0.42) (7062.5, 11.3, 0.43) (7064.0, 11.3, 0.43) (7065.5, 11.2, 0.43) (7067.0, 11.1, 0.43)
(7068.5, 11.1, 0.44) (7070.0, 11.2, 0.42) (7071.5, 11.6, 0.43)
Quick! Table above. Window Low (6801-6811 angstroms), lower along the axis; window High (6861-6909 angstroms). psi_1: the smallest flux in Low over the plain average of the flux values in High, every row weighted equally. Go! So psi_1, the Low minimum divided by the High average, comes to 0.99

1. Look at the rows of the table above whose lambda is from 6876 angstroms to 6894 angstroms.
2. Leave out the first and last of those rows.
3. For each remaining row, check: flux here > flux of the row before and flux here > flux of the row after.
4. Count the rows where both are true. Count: 4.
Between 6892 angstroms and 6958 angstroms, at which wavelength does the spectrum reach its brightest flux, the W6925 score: 6950.0 angstroms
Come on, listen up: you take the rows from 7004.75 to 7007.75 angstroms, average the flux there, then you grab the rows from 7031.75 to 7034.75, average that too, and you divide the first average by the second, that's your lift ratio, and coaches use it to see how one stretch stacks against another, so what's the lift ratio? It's 1.05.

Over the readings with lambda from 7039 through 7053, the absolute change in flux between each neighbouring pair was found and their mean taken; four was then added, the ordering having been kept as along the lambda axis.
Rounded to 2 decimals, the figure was 4.81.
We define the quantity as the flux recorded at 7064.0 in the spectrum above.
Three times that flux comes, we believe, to 33.9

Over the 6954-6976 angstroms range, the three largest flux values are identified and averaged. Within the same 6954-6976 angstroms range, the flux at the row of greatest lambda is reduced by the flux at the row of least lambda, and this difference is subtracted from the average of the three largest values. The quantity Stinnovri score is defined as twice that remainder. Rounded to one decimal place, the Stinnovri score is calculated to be 23.5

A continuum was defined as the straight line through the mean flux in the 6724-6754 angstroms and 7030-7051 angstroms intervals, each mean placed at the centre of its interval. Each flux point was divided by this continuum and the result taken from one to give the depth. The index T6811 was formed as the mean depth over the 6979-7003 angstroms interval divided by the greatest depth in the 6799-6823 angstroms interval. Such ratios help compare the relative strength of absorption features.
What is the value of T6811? 0.15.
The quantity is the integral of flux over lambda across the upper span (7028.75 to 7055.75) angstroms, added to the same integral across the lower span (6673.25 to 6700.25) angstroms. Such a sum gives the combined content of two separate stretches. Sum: 608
